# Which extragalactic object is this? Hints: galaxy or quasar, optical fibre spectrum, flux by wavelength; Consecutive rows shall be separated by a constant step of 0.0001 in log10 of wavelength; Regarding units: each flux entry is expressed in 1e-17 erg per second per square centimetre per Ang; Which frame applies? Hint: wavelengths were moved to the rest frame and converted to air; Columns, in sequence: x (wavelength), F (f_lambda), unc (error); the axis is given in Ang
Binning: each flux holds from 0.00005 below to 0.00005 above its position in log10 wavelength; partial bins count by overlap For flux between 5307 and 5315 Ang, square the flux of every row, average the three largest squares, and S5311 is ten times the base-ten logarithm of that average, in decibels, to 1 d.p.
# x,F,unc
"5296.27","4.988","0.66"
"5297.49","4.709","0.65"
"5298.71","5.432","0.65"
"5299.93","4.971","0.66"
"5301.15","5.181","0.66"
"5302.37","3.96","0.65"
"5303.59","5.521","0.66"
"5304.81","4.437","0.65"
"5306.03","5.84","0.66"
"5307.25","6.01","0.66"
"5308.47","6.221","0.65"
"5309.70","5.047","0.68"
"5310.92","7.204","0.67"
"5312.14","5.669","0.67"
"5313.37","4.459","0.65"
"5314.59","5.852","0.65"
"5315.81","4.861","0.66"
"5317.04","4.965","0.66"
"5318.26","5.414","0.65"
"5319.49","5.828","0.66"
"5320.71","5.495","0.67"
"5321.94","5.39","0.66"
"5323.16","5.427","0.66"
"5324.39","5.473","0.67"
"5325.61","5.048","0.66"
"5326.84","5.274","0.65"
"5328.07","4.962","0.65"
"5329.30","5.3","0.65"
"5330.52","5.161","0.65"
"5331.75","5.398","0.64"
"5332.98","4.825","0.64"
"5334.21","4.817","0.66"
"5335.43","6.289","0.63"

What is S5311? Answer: 16.3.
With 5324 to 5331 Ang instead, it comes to 14.6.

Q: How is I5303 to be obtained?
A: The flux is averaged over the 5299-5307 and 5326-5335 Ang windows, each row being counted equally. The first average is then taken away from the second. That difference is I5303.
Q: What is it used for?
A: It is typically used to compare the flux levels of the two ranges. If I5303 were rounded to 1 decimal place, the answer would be 0.1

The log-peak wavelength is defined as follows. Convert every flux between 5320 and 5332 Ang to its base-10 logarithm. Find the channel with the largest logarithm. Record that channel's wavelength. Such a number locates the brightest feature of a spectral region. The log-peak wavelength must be 5320.71 Ang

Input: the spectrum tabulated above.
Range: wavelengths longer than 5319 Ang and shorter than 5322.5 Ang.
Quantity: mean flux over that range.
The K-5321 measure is 5.57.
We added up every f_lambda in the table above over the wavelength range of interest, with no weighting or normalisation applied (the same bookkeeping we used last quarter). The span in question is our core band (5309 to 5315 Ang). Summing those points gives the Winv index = 28.2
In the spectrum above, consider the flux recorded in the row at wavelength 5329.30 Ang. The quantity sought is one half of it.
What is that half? 2.65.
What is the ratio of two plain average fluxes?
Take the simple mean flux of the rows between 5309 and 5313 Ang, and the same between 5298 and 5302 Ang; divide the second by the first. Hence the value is 0.870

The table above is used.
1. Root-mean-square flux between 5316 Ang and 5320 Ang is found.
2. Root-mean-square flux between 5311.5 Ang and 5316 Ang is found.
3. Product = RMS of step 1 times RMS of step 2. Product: 28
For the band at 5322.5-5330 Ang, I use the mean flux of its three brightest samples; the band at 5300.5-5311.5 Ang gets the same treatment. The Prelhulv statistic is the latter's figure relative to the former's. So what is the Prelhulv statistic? 1.20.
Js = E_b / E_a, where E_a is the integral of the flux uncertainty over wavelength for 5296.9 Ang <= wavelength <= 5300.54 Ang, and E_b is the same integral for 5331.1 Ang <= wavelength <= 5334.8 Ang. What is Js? 1.00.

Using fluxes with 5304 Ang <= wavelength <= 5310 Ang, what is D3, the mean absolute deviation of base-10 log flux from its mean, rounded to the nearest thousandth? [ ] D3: 0.050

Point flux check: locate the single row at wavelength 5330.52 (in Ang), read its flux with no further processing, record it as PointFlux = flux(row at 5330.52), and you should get 5.161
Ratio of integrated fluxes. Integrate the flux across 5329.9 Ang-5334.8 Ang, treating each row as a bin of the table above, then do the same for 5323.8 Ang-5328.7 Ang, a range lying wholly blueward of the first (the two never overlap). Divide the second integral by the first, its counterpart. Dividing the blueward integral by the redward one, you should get 1.03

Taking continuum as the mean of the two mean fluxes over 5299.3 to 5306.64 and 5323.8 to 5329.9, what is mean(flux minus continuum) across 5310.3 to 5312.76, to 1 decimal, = 1.3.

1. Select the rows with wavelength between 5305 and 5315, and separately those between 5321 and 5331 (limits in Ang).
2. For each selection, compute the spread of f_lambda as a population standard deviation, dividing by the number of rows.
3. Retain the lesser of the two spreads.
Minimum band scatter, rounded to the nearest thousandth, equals 0.171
